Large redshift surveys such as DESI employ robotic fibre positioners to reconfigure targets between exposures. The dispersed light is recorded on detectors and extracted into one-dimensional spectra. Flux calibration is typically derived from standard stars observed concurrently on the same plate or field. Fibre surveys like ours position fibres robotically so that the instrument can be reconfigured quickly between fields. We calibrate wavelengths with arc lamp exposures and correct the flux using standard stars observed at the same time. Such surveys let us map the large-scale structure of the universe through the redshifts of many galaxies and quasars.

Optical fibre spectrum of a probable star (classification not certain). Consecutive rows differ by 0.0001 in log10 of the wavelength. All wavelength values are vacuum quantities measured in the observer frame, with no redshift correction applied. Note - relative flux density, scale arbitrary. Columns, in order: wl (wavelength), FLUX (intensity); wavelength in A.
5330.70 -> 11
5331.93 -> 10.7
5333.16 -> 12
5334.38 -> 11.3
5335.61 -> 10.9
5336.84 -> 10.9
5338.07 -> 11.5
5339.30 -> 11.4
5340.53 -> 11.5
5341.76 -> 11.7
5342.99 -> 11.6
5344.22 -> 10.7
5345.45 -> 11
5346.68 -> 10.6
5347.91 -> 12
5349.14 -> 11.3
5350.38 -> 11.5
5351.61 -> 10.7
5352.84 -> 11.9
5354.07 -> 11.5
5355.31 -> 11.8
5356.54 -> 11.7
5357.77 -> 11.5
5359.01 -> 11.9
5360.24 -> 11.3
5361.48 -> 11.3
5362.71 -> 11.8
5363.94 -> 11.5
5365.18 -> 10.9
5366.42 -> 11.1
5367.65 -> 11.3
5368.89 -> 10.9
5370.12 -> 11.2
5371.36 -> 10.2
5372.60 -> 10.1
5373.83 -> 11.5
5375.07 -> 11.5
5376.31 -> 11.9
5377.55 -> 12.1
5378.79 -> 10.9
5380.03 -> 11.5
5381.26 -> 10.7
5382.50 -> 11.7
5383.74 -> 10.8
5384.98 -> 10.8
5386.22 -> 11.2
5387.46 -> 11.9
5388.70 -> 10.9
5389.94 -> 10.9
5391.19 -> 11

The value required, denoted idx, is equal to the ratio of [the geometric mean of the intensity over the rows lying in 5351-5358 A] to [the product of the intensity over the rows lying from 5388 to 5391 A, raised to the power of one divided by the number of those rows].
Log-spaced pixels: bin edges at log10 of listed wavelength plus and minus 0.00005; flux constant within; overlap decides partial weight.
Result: 1.06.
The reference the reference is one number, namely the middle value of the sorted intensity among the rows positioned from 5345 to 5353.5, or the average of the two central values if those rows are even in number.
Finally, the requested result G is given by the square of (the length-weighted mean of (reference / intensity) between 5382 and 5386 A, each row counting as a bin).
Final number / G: 1.04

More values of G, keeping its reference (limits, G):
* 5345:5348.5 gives 1.02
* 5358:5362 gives 0.96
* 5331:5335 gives 1.00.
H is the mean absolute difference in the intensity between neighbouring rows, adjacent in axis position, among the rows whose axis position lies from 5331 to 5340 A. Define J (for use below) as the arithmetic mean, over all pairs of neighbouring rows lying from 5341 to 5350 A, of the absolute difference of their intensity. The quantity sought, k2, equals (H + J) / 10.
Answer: 0.115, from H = 0.52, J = 0.63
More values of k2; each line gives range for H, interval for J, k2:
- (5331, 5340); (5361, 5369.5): 0.088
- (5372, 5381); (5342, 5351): 0.128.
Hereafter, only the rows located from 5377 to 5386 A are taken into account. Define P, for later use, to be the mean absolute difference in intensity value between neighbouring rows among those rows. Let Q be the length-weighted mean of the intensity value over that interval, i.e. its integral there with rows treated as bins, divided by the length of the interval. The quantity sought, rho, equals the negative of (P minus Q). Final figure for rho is 10.5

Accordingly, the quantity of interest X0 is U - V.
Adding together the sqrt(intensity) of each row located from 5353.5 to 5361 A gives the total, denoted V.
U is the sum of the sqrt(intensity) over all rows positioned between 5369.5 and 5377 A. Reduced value -0.5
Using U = 20.0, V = 20.4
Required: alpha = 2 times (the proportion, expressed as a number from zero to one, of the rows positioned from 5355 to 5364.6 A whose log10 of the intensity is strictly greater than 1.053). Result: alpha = 2.0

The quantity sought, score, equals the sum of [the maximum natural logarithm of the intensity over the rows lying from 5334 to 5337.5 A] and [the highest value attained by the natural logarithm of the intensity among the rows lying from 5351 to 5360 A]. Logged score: 4.90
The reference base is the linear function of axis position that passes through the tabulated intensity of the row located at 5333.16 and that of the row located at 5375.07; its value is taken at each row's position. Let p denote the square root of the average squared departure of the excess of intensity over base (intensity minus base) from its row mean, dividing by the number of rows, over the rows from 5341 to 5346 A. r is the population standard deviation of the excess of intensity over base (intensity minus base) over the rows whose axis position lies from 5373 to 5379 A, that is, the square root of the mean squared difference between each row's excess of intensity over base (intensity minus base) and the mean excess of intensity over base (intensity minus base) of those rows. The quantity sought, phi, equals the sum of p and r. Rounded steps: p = 0.40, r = 0.41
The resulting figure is 0.81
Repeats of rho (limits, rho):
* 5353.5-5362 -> 11.3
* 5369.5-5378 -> 10.7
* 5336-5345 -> 11.0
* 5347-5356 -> 10.9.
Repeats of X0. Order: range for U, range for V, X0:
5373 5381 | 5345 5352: 0.3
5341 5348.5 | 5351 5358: -0.2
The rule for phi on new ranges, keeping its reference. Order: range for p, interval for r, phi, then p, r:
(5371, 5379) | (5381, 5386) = 1.16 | 0.75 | 0.40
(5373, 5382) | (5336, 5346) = 0.79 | 0.45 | 0.34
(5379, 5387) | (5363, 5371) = 0.58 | 0.37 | 0.21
